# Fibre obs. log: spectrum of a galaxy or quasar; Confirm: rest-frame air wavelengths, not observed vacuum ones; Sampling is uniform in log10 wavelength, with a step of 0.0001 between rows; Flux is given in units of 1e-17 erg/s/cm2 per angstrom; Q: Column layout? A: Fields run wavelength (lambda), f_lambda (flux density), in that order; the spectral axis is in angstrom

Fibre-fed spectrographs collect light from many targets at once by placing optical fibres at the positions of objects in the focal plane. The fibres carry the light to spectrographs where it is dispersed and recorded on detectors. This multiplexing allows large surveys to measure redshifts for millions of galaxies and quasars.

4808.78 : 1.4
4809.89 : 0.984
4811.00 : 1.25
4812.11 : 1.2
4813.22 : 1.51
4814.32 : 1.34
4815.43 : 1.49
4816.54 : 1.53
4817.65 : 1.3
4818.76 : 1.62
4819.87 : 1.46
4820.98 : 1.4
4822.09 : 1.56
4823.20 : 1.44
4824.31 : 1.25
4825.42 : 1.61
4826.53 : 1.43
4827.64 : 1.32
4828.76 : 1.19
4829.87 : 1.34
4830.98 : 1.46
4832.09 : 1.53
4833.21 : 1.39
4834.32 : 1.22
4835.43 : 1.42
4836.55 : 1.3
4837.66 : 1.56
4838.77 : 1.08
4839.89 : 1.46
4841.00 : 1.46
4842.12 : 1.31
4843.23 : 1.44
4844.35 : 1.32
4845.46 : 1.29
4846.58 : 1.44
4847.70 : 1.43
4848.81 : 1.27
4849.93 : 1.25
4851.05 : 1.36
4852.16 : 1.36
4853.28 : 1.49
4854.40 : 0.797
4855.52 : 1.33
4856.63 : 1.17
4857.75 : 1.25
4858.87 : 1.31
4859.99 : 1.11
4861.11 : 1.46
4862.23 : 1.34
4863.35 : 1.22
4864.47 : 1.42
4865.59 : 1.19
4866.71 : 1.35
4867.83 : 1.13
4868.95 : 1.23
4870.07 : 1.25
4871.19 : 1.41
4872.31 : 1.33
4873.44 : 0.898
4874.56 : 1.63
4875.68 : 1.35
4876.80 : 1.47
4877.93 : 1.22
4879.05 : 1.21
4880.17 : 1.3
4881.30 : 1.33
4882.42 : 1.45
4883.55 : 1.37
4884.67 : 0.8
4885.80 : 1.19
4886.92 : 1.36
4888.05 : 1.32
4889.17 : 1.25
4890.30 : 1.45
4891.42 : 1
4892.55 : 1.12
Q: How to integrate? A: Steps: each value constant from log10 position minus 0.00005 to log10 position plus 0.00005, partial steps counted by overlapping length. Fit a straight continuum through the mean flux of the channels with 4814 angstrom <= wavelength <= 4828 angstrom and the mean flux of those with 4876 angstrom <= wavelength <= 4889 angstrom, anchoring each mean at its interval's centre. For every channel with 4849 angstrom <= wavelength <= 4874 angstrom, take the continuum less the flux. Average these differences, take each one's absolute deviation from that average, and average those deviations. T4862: 0.120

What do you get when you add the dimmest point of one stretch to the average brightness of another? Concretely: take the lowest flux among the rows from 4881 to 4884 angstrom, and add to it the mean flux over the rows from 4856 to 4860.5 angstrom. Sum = 2.54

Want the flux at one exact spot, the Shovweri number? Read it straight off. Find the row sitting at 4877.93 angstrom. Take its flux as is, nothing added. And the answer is 1.22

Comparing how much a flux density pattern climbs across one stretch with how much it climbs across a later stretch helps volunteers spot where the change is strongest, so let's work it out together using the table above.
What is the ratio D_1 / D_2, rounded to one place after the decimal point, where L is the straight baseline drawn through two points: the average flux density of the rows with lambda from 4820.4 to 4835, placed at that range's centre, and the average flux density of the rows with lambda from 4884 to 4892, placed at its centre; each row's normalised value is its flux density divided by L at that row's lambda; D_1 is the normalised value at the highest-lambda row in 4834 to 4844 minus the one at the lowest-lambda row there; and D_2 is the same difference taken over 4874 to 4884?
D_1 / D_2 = -1.0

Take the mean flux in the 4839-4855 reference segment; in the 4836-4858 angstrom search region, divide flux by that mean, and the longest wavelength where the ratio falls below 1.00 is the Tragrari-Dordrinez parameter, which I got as 4857.75 angstrom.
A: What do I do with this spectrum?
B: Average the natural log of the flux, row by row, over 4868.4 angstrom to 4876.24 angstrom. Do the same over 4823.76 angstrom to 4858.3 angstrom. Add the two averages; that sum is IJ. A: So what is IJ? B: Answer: 0.53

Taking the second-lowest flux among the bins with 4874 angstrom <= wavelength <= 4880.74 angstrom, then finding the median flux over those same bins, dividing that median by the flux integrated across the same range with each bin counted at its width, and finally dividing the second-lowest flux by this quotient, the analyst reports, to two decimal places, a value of 8.46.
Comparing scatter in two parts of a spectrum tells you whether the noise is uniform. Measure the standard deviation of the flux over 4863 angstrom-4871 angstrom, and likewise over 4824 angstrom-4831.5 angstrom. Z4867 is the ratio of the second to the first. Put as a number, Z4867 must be 1.4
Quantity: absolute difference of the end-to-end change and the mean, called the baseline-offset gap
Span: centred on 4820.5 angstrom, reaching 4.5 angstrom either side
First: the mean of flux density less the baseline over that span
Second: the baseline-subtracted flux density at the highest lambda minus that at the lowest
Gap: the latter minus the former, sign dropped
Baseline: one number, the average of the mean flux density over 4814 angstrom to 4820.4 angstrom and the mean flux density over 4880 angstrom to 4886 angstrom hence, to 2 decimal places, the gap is 0.38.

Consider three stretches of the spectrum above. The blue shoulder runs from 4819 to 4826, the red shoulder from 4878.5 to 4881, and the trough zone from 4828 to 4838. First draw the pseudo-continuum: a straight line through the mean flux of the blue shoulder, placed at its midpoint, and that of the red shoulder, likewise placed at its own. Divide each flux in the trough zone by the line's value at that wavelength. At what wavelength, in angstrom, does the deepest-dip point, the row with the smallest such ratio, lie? 4828.76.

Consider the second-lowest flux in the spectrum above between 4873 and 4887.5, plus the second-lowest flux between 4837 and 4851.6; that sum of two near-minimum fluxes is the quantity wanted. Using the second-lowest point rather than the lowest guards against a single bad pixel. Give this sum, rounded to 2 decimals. 2.15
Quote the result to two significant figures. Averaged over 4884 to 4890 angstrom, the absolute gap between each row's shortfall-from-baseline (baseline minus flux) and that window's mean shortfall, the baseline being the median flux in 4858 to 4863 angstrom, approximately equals 0.15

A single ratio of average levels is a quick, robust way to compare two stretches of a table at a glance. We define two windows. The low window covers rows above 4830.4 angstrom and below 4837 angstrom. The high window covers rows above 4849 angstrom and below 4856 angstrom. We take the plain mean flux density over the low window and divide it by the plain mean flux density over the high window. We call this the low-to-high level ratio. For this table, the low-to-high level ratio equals 1.10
